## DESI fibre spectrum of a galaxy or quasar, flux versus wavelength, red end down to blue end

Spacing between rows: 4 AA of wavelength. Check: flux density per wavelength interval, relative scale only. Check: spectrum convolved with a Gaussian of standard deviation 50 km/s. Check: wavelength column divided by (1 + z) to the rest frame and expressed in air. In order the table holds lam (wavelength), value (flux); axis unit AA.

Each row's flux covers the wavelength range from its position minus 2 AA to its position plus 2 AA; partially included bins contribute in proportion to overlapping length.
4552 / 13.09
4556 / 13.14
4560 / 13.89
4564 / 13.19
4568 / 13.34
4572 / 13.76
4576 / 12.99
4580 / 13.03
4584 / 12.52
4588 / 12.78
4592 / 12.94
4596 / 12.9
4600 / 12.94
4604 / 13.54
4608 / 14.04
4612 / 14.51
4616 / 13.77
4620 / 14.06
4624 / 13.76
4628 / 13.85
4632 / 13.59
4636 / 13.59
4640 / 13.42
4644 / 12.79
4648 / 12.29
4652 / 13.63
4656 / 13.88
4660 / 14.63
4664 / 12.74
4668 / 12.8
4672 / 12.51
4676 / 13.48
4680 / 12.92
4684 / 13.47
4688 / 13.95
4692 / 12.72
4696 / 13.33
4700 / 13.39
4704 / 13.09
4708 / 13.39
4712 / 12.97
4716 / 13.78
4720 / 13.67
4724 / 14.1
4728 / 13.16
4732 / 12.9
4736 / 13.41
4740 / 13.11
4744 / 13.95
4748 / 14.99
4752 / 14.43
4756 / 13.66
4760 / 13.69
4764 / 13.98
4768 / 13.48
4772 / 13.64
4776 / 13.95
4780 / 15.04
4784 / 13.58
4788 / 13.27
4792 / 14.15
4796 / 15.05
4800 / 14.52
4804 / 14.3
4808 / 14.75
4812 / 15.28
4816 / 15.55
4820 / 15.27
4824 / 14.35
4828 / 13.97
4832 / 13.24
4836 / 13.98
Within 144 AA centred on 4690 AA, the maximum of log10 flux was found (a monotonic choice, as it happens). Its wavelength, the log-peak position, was 4748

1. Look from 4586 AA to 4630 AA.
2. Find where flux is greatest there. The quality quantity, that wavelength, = 4612 AA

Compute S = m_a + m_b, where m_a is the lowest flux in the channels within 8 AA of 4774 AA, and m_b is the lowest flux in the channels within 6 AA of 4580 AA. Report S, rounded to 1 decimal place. 26.0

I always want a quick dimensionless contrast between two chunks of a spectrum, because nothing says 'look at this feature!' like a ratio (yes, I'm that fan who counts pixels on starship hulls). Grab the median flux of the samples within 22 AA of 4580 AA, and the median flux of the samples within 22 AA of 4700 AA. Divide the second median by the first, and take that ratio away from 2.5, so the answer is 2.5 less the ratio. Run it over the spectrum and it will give 1.47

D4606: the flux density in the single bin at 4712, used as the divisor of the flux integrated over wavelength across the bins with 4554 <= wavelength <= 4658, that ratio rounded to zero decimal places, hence 107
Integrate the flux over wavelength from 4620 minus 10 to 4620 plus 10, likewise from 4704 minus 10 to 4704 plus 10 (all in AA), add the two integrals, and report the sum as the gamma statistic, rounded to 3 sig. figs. 544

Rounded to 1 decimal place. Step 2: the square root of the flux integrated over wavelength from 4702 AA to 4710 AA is 10.3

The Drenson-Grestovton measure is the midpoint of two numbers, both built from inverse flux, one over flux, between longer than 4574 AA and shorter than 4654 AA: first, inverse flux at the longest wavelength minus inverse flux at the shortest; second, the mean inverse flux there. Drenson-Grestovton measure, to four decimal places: 0.0357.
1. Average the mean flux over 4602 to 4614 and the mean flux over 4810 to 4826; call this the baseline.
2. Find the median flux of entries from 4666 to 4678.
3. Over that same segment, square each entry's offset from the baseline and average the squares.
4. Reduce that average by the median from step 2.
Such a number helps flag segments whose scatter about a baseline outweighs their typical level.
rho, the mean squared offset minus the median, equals -9.9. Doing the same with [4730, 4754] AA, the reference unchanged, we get -12.5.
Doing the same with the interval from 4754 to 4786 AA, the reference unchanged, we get -13.0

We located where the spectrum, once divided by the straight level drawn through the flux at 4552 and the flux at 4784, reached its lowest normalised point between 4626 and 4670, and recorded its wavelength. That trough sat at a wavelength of 4648 AA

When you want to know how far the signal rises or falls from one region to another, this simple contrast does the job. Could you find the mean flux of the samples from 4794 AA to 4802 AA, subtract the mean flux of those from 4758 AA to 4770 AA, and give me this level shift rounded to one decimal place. 1.1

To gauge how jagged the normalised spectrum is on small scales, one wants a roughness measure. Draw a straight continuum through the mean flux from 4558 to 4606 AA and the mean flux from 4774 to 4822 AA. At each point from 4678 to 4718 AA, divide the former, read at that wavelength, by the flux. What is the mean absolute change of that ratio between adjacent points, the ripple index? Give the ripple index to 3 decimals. 0.041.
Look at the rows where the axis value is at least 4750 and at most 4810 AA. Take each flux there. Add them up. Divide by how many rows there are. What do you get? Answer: 14.1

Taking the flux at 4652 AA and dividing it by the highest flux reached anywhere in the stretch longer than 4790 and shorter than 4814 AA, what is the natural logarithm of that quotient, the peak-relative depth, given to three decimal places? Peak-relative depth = -0.114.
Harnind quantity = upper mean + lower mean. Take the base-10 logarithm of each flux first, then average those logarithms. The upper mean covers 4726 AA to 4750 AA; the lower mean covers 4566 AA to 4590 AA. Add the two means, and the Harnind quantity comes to 2.249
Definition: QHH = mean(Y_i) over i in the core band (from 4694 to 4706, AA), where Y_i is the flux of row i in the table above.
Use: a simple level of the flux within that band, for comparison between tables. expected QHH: 13.3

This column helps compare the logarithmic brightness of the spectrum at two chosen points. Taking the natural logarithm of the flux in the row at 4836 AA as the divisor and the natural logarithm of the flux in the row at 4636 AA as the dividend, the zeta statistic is 0.99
